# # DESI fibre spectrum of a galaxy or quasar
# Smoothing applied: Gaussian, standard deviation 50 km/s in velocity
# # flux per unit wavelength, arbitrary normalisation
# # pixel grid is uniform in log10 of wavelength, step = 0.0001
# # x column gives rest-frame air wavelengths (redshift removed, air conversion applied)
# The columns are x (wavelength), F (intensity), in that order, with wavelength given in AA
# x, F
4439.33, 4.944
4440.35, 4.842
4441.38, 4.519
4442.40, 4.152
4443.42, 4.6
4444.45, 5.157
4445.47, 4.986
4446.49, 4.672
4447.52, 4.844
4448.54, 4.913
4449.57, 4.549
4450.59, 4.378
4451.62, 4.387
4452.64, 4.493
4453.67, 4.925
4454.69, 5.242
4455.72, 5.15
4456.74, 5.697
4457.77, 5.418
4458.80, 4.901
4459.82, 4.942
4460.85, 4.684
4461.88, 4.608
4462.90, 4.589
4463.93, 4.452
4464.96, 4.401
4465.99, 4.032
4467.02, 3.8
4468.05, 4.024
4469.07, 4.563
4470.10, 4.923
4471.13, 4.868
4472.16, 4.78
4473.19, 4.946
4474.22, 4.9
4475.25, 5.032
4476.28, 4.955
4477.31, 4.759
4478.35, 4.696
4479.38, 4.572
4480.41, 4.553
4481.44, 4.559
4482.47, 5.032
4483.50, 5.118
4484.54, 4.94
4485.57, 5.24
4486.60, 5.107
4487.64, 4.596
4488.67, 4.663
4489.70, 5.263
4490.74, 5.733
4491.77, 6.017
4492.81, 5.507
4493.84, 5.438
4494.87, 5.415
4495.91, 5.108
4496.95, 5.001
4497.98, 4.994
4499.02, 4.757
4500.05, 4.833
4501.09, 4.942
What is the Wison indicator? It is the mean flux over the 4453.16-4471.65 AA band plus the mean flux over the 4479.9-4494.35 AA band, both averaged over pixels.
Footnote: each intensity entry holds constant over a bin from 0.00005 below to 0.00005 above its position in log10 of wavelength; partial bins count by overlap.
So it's 9.86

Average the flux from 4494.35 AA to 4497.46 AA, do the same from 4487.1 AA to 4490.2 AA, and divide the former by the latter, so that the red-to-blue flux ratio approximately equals 1.07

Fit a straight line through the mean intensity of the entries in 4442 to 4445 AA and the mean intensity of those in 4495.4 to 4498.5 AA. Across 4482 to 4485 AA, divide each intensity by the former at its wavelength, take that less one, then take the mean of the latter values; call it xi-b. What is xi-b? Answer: 0.019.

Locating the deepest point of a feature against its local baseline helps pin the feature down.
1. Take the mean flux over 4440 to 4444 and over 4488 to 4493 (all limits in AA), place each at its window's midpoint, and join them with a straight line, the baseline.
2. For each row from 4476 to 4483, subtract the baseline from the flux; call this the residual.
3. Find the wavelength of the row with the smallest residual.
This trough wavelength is 4481.44 AA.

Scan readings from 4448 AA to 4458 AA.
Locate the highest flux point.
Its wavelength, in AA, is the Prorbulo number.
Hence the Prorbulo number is 4456.74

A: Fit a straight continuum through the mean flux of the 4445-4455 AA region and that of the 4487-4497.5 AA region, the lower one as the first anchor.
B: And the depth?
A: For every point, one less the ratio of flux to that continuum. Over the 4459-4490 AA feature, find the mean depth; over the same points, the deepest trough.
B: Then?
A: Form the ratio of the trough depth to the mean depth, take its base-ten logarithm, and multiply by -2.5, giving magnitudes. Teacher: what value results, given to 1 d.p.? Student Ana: -1.4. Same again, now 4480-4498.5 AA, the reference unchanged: -1.9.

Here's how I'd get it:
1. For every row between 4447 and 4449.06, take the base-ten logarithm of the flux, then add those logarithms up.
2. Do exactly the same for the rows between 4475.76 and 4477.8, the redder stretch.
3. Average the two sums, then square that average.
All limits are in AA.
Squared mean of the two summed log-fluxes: 1.89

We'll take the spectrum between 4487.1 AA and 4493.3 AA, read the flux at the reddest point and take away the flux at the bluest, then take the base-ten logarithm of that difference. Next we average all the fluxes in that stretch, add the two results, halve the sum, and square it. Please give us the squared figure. 6.9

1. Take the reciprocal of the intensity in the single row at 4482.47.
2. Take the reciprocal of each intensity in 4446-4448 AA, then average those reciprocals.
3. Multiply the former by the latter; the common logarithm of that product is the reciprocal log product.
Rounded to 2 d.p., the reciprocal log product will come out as -1.38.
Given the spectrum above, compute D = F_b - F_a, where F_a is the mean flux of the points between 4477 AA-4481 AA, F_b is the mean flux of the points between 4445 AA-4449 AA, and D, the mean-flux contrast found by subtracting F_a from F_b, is 0.2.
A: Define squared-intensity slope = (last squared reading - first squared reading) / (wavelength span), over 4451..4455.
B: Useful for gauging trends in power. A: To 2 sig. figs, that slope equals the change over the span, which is 2.7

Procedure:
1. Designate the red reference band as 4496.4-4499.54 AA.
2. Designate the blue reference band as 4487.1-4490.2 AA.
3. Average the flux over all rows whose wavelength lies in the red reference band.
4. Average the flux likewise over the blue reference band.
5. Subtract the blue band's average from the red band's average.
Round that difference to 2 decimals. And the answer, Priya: 0.08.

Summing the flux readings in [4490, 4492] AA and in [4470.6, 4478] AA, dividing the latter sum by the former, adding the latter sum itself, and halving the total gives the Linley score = 19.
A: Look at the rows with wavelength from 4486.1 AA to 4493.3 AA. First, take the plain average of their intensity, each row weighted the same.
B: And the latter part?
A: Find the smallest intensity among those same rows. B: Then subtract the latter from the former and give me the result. 0.67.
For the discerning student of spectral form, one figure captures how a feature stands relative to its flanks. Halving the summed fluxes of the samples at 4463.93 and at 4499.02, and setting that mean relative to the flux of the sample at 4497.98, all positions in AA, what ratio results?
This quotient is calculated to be 0.92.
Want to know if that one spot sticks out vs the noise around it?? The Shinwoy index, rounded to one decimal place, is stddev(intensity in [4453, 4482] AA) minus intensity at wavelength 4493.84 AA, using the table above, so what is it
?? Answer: -5.0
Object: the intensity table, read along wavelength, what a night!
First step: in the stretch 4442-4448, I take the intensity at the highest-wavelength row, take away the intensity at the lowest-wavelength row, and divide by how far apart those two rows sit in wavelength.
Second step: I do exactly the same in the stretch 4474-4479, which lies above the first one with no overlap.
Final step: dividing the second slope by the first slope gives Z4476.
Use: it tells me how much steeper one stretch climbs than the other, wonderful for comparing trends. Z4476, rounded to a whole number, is 0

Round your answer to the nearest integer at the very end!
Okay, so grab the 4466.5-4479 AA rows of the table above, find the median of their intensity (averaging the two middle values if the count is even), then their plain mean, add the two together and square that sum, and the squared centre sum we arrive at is 90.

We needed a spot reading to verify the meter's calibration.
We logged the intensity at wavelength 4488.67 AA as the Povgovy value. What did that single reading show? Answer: 4.663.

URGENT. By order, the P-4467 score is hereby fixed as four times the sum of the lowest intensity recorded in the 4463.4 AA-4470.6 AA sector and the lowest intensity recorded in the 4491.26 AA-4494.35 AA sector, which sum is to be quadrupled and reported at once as 37.0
